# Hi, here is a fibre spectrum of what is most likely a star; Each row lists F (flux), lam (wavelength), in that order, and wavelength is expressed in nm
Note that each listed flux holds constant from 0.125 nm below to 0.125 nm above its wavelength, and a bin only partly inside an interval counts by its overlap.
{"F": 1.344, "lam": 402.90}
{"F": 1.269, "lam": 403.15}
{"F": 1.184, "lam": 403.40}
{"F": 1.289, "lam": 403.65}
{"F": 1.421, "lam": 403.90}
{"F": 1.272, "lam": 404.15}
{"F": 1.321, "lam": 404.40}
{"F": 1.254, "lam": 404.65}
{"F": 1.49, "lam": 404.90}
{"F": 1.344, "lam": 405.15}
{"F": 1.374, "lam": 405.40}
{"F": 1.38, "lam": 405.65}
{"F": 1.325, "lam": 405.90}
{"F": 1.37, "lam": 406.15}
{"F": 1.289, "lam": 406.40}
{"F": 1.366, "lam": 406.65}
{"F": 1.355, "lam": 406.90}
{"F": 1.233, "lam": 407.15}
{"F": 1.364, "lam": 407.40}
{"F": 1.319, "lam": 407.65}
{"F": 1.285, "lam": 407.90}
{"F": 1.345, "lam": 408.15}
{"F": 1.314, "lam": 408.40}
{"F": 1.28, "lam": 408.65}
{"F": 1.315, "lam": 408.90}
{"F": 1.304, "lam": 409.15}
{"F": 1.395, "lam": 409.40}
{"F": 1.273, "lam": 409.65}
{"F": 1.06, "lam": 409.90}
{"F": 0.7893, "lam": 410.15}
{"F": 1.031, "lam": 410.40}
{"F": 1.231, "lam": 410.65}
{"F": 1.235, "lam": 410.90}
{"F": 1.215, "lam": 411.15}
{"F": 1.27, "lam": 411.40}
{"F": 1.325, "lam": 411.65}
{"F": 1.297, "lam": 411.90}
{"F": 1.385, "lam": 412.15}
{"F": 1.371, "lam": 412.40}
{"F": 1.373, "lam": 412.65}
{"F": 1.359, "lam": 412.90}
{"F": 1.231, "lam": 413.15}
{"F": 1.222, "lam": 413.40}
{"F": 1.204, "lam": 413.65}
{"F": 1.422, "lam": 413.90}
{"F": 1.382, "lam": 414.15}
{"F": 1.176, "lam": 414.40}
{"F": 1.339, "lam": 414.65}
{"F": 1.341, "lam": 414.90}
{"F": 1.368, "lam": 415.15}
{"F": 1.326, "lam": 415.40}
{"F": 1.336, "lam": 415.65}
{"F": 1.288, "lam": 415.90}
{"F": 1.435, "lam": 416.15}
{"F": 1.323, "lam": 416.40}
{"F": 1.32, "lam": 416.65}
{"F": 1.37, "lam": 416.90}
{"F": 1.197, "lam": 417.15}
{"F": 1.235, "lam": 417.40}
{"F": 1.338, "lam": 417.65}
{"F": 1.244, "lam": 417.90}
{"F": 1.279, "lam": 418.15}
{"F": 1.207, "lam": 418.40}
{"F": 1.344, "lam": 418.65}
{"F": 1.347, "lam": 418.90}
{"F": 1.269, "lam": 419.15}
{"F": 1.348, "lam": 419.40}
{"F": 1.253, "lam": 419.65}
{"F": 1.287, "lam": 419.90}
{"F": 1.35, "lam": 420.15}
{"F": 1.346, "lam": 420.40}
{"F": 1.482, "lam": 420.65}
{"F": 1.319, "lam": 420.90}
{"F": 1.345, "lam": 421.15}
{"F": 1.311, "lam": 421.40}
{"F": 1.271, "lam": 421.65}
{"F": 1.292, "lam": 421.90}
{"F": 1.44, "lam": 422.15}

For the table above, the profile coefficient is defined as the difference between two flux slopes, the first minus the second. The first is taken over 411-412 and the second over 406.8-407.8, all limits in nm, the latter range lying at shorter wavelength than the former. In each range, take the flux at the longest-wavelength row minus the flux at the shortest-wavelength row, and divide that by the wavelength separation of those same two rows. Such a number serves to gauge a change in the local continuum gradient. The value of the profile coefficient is 0.16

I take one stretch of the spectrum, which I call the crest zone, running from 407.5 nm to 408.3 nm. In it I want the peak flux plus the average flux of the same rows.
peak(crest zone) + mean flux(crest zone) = 2.66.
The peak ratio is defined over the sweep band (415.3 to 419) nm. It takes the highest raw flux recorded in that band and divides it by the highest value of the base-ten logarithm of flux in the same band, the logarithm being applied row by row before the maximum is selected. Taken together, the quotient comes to 9.15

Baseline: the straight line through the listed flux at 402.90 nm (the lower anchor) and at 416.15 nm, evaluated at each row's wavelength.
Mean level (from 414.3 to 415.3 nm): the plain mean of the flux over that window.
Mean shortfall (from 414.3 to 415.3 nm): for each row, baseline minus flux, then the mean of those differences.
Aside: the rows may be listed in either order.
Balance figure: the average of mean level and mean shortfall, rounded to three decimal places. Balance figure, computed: 0.713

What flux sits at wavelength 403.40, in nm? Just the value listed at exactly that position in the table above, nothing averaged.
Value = 1.184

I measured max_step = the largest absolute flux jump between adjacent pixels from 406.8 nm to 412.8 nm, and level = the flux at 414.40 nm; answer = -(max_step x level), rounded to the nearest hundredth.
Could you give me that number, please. -0.32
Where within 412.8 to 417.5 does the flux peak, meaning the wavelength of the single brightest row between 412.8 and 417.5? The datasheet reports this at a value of 416.15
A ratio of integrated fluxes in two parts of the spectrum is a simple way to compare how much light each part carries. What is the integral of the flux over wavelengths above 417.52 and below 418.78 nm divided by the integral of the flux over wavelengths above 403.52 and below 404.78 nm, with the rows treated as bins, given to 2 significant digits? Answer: 0.98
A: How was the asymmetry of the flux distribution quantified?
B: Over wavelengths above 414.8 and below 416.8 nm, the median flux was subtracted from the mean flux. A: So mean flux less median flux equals 0.011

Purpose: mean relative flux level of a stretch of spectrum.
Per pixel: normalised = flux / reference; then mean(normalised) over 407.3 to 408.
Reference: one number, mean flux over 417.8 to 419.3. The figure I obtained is 1.03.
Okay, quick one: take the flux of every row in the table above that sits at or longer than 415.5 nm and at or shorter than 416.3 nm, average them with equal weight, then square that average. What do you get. 1.83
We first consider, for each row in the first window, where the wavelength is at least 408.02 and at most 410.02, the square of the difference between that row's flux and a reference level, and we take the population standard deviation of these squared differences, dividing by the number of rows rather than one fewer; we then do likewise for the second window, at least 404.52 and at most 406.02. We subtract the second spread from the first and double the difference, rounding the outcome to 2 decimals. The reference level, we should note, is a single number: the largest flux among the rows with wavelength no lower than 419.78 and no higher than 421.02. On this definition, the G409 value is 0.07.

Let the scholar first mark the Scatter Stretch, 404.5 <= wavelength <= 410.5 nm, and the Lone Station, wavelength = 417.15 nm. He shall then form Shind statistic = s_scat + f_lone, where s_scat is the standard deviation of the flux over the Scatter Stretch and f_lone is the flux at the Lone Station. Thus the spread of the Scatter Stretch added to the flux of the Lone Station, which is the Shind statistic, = 1.34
